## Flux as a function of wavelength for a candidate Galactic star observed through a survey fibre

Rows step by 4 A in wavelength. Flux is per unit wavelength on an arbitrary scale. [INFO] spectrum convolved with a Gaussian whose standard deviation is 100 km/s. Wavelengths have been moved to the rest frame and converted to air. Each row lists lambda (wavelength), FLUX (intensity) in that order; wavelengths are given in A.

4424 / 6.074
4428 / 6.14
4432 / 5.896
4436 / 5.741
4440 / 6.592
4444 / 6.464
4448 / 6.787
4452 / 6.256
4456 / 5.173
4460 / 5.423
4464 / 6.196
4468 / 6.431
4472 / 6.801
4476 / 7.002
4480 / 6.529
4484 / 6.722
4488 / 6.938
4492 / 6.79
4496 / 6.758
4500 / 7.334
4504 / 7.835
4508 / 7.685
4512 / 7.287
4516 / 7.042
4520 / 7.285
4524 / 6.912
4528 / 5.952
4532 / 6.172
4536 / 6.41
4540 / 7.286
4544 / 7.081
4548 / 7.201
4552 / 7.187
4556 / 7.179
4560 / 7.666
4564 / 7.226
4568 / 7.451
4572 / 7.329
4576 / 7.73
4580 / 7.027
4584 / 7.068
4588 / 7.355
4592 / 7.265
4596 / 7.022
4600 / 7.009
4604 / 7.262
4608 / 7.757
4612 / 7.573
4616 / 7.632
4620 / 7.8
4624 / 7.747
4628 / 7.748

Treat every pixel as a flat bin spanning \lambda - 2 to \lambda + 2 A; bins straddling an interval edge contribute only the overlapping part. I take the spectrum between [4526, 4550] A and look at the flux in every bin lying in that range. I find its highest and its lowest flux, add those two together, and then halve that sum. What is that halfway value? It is 6.62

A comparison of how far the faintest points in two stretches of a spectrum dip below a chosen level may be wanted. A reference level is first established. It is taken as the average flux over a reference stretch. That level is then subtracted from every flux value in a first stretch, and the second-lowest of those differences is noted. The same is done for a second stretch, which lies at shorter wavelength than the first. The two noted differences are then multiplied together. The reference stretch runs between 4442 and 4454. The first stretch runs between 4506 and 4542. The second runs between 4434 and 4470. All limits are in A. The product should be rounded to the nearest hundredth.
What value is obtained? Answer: 0.36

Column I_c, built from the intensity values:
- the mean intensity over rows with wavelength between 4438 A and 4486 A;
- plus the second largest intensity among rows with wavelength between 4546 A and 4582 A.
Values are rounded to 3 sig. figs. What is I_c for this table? 14.0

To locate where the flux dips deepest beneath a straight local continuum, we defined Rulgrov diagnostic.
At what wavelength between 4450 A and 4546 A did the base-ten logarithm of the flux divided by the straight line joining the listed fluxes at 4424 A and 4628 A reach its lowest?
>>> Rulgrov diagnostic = 4456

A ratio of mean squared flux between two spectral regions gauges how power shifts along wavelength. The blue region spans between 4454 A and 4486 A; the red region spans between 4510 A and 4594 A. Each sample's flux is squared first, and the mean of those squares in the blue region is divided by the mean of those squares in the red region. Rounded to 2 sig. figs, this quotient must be 0.79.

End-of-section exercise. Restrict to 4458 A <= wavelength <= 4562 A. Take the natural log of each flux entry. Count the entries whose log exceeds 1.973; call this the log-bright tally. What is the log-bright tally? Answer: 8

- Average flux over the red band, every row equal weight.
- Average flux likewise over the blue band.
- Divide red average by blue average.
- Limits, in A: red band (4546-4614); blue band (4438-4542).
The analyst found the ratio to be 1.09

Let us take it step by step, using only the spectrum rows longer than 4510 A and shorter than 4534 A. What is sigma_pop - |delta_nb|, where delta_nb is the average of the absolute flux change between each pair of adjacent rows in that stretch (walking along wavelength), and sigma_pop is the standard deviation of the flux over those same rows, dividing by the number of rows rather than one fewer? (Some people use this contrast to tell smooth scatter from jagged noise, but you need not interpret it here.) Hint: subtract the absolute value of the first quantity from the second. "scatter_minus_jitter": 0.12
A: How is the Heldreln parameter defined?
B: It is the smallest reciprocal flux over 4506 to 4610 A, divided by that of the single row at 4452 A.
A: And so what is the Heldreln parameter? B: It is 0.81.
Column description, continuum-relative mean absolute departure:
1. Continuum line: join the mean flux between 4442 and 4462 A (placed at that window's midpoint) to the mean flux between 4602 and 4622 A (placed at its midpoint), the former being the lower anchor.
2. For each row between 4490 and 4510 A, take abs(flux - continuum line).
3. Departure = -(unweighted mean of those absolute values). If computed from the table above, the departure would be -0.78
